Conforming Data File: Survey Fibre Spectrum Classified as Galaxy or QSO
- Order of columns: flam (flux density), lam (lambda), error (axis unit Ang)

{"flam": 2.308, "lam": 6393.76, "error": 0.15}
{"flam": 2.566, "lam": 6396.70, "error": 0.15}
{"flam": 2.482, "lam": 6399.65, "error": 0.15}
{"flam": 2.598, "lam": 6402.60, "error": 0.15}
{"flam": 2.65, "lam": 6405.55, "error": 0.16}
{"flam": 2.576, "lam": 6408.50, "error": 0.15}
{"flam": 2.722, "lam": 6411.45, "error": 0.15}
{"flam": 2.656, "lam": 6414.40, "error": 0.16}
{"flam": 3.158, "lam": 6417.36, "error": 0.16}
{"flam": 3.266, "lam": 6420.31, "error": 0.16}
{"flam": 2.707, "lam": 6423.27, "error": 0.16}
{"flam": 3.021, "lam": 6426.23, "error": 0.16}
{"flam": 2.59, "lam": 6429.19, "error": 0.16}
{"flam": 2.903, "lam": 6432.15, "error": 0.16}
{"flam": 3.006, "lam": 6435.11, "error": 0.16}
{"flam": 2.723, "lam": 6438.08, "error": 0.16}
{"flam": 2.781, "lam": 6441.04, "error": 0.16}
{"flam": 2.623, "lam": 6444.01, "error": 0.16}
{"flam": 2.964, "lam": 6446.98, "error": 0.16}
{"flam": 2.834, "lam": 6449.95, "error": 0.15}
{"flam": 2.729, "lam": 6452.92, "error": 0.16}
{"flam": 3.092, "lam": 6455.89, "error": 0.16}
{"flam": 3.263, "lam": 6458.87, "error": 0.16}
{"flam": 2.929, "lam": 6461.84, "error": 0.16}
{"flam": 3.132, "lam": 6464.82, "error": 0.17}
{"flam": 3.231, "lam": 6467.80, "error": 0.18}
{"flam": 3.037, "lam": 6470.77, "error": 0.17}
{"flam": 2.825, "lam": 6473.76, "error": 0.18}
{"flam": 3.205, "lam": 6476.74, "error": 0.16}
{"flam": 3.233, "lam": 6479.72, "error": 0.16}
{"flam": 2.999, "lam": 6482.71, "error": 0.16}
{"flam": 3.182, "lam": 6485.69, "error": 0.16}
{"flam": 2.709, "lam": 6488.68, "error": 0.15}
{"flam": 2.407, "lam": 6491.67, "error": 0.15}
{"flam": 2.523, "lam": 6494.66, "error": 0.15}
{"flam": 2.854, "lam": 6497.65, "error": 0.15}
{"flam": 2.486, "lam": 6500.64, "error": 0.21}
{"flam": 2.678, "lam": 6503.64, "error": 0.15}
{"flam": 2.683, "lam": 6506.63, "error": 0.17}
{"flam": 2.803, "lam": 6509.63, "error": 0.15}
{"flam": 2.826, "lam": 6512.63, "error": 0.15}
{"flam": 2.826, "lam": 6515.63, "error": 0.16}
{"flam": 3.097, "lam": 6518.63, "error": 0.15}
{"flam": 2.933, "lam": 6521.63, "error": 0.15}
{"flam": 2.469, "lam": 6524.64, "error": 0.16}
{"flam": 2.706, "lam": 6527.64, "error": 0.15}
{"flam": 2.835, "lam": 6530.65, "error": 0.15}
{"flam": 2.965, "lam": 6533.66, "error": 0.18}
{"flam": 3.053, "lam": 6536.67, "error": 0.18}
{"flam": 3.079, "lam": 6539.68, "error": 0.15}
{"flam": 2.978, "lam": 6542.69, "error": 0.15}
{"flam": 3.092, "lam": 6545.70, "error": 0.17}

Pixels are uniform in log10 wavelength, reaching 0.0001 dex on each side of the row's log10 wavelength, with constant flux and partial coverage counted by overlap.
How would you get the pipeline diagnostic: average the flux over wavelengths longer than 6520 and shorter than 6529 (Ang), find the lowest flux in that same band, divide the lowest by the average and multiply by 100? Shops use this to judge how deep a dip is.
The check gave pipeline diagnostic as 91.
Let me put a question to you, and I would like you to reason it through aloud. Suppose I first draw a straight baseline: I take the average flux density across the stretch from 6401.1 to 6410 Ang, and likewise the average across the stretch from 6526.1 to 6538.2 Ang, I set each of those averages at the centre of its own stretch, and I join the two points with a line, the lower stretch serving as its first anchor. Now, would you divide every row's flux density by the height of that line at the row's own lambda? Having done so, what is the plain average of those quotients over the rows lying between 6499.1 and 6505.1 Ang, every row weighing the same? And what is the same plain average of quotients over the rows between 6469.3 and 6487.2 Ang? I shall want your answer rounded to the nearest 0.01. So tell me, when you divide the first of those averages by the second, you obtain 0.82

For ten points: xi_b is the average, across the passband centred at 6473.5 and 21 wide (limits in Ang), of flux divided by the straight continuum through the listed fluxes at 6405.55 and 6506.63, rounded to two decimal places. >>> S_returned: 1.16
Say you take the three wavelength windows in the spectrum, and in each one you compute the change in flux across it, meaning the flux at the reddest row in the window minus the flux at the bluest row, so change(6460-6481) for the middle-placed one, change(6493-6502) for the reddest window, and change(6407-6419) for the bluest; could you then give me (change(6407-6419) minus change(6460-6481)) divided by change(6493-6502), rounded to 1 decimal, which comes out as -7.5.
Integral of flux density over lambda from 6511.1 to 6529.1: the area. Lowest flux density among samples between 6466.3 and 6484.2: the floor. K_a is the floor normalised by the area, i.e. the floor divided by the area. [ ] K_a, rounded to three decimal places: 0.056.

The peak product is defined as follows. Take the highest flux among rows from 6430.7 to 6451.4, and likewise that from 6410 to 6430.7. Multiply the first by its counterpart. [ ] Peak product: 9.82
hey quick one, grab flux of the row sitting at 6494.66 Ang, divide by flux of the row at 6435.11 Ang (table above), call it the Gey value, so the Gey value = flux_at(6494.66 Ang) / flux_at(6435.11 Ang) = 0.84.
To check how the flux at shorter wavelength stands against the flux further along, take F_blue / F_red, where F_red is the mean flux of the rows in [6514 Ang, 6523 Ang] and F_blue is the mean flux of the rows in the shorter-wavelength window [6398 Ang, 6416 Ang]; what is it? 0.89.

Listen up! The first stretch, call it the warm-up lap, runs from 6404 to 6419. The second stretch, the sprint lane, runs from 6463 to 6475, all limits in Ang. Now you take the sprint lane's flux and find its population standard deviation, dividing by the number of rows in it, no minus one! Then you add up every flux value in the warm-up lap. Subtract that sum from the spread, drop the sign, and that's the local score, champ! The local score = 14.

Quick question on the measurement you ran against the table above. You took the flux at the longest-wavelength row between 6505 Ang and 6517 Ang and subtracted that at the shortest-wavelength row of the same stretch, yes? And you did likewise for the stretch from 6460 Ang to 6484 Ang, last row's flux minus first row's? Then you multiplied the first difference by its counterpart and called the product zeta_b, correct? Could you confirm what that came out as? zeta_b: 0.010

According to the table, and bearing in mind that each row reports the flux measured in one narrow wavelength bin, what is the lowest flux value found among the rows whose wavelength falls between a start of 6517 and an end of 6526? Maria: 2.469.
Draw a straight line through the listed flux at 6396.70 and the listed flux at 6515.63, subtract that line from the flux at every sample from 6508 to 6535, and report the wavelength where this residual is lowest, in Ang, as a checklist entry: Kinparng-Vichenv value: 6524.64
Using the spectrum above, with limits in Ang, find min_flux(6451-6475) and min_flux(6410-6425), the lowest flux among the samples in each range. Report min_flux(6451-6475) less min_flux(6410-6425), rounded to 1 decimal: 0.1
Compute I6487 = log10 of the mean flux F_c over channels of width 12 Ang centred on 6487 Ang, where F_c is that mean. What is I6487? 0.45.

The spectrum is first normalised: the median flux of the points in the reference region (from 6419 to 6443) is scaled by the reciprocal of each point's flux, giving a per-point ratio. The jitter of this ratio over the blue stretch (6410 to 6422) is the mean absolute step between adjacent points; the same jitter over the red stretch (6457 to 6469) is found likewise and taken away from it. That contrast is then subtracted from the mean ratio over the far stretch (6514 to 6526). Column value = 1.00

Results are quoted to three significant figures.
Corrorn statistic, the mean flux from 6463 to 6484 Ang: 3.09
